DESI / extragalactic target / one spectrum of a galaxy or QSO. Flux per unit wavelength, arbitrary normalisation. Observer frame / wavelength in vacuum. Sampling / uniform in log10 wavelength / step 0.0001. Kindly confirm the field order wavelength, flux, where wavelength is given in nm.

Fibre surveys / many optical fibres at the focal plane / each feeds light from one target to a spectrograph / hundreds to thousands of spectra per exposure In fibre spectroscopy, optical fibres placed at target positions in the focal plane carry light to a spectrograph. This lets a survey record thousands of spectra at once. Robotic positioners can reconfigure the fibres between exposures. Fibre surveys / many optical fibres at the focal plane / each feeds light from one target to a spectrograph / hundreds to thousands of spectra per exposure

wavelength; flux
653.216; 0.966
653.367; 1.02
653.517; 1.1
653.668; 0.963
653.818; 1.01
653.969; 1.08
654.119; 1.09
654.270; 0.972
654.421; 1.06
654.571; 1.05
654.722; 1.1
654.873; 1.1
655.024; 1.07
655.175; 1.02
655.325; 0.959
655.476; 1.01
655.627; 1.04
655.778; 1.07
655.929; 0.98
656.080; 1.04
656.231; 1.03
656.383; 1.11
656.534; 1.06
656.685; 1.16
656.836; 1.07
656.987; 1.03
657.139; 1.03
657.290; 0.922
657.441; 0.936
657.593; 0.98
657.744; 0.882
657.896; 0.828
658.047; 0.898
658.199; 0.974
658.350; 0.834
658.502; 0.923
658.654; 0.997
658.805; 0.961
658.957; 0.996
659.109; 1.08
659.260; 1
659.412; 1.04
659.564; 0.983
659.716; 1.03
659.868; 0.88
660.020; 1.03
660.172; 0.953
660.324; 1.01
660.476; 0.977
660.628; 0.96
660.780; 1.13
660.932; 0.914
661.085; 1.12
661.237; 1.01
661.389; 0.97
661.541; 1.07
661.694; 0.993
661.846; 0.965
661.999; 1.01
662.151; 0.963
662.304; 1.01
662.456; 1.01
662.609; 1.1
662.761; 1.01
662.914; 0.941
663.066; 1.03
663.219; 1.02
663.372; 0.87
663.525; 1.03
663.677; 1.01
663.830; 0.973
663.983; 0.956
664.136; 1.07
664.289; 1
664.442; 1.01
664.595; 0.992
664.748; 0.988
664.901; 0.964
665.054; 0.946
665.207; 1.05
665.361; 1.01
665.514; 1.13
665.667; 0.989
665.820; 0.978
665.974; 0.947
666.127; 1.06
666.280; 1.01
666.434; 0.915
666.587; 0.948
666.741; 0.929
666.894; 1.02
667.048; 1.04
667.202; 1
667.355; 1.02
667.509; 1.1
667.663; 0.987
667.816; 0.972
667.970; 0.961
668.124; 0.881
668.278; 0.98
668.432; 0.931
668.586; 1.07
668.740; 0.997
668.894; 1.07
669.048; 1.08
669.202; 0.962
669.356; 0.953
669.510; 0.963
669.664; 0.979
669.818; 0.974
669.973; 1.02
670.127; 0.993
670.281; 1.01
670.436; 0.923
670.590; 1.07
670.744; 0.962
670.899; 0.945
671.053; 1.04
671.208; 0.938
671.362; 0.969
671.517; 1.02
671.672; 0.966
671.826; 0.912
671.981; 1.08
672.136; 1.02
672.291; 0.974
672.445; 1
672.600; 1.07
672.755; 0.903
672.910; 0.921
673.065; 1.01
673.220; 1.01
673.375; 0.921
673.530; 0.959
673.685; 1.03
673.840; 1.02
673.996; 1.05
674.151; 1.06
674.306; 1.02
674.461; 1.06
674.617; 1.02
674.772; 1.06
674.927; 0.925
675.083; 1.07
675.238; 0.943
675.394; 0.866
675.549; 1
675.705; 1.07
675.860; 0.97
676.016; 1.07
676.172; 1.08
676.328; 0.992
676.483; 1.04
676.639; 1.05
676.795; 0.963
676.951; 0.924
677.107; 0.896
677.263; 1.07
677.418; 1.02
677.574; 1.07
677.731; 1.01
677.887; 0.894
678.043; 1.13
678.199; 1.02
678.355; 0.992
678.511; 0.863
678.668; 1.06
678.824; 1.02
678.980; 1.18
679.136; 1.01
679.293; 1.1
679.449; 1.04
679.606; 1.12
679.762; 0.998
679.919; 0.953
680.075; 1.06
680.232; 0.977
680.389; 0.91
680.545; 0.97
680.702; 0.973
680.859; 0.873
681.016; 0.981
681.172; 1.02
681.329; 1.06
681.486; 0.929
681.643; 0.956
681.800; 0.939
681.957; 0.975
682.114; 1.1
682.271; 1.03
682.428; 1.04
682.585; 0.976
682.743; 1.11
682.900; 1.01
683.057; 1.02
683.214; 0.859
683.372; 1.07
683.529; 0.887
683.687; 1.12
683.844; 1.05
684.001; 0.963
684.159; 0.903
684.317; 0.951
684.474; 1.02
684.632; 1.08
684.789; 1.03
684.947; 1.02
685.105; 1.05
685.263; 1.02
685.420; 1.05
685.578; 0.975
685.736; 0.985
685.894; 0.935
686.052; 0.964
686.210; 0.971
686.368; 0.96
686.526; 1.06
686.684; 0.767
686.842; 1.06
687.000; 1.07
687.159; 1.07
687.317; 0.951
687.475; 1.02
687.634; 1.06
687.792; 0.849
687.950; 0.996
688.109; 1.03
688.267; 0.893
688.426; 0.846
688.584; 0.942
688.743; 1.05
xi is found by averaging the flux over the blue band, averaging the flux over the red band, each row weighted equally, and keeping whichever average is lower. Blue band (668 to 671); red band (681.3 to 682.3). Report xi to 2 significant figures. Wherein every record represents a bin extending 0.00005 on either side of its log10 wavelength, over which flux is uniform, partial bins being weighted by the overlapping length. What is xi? 0.99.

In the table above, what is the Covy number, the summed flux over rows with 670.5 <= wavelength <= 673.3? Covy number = 18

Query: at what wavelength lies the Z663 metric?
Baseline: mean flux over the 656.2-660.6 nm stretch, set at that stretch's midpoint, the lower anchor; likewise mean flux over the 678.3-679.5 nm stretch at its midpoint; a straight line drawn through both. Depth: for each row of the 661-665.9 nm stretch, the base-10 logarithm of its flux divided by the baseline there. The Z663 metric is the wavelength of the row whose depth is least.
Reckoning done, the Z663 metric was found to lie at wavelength 663.372 nm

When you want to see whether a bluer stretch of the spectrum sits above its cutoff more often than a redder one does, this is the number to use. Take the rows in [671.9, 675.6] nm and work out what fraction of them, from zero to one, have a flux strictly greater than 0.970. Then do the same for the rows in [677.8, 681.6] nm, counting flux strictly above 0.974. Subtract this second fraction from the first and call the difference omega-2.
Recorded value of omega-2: 0.042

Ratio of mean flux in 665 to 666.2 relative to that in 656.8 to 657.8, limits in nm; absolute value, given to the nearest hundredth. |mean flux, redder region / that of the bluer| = 1.04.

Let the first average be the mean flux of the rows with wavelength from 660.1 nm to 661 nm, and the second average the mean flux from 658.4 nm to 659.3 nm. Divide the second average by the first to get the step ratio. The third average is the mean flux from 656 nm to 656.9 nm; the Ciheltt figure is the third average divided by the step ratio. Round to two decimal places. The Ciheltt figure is 1.08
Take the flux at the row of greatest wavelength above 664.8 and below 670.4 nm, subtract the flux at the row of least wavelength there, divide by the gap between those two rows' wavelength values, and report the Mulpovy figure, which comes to 0.009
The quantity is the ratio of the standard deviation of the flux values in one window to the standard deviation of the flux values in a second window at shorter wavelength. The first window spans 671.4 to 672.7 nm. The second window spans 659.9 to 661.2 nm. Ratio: 0.7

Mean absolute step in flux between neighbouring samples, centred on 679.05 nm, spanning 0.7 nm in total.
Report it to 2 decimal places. 0.14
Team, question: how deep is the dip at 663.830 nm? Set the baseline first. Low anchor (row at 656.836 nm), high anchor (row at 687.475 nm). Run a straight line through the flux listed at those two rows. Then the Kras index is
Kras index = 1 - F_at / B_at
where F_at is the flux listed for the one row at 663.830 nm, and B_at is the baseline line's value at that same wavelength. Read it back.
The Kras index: 0.081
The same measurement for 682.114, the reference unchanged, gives -0.069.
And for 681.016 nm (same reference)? 0.048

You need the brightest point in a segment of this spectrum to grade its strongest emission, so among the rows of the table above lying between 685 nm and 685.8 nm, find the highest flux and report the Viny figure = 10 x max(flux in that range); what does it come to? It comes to 10.5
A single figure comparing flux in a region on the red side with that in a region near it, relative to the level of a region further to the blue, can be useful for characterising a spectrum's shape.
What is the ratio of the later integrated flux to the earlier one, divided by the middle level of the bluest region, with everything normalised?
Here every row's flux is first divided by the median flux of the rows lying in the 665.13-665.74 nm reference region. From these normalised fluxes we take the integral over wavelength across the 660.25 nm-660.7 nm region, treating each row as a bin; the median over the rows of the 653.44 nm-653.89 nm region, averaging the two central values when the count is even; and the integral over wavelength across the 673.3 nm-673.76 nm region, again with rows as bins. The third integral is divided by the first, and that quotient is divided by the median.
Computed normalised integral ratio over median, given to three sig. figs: 1.03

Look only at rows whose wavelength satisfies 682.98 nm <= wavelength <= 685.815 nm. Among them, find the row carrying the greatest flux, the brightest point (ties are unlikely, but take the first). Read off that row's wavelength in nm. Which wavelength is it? 683.687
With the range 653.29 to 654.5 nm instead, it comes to 653.517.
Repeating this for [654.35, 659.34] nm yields 656.685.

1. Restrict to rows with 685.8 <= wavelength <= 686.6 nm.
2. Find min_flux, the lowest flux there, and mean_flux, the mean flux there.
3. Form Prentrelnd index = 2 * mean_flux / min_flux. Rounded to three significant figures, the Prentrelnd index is 2.09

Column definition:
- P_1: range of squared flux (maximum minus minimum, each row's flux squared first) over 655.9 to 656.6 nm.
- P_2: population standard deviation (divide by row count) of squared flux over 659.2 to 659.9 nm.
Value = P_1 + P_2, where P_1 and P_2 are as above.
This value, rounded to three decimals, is 0.381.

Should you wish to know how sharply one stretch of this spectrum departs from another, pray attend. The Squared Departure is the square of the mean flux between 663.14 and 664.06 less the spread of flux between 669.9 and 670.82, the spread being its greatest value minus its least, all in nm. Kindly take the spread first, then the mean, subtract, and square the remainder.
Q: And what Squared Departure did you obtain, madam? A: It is 0.69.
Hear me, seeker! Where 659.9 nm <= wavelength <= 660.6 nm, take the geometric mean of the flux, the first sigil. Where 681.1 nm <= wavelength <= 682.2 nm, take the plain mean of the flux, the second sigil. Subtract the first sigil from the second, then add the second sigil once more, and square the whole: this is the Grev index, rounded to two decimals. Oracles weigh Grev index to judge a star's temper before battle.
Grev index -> 1.00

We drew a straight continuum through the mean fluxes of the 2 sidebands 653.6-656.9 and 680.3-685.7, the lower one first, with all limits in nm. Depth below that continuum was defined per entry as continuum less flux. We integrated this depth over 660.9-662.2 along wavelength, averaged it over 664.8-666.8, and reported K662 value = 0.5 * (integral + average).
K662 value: 0.04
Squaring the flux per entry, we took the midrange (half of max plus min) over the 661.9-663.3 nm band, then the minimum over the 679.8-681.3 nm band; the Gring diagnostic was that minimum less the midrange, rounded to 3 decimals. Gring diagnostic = -0.286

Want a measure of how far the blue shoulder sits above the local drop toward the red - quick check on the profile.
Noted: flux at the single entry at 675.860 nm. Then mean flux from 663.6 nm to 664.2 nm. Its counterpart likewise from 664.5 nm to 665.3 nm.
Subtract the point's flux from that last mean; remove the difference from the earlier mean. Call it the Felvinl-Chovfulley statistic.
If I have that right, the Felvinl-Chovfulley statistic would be 0.98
